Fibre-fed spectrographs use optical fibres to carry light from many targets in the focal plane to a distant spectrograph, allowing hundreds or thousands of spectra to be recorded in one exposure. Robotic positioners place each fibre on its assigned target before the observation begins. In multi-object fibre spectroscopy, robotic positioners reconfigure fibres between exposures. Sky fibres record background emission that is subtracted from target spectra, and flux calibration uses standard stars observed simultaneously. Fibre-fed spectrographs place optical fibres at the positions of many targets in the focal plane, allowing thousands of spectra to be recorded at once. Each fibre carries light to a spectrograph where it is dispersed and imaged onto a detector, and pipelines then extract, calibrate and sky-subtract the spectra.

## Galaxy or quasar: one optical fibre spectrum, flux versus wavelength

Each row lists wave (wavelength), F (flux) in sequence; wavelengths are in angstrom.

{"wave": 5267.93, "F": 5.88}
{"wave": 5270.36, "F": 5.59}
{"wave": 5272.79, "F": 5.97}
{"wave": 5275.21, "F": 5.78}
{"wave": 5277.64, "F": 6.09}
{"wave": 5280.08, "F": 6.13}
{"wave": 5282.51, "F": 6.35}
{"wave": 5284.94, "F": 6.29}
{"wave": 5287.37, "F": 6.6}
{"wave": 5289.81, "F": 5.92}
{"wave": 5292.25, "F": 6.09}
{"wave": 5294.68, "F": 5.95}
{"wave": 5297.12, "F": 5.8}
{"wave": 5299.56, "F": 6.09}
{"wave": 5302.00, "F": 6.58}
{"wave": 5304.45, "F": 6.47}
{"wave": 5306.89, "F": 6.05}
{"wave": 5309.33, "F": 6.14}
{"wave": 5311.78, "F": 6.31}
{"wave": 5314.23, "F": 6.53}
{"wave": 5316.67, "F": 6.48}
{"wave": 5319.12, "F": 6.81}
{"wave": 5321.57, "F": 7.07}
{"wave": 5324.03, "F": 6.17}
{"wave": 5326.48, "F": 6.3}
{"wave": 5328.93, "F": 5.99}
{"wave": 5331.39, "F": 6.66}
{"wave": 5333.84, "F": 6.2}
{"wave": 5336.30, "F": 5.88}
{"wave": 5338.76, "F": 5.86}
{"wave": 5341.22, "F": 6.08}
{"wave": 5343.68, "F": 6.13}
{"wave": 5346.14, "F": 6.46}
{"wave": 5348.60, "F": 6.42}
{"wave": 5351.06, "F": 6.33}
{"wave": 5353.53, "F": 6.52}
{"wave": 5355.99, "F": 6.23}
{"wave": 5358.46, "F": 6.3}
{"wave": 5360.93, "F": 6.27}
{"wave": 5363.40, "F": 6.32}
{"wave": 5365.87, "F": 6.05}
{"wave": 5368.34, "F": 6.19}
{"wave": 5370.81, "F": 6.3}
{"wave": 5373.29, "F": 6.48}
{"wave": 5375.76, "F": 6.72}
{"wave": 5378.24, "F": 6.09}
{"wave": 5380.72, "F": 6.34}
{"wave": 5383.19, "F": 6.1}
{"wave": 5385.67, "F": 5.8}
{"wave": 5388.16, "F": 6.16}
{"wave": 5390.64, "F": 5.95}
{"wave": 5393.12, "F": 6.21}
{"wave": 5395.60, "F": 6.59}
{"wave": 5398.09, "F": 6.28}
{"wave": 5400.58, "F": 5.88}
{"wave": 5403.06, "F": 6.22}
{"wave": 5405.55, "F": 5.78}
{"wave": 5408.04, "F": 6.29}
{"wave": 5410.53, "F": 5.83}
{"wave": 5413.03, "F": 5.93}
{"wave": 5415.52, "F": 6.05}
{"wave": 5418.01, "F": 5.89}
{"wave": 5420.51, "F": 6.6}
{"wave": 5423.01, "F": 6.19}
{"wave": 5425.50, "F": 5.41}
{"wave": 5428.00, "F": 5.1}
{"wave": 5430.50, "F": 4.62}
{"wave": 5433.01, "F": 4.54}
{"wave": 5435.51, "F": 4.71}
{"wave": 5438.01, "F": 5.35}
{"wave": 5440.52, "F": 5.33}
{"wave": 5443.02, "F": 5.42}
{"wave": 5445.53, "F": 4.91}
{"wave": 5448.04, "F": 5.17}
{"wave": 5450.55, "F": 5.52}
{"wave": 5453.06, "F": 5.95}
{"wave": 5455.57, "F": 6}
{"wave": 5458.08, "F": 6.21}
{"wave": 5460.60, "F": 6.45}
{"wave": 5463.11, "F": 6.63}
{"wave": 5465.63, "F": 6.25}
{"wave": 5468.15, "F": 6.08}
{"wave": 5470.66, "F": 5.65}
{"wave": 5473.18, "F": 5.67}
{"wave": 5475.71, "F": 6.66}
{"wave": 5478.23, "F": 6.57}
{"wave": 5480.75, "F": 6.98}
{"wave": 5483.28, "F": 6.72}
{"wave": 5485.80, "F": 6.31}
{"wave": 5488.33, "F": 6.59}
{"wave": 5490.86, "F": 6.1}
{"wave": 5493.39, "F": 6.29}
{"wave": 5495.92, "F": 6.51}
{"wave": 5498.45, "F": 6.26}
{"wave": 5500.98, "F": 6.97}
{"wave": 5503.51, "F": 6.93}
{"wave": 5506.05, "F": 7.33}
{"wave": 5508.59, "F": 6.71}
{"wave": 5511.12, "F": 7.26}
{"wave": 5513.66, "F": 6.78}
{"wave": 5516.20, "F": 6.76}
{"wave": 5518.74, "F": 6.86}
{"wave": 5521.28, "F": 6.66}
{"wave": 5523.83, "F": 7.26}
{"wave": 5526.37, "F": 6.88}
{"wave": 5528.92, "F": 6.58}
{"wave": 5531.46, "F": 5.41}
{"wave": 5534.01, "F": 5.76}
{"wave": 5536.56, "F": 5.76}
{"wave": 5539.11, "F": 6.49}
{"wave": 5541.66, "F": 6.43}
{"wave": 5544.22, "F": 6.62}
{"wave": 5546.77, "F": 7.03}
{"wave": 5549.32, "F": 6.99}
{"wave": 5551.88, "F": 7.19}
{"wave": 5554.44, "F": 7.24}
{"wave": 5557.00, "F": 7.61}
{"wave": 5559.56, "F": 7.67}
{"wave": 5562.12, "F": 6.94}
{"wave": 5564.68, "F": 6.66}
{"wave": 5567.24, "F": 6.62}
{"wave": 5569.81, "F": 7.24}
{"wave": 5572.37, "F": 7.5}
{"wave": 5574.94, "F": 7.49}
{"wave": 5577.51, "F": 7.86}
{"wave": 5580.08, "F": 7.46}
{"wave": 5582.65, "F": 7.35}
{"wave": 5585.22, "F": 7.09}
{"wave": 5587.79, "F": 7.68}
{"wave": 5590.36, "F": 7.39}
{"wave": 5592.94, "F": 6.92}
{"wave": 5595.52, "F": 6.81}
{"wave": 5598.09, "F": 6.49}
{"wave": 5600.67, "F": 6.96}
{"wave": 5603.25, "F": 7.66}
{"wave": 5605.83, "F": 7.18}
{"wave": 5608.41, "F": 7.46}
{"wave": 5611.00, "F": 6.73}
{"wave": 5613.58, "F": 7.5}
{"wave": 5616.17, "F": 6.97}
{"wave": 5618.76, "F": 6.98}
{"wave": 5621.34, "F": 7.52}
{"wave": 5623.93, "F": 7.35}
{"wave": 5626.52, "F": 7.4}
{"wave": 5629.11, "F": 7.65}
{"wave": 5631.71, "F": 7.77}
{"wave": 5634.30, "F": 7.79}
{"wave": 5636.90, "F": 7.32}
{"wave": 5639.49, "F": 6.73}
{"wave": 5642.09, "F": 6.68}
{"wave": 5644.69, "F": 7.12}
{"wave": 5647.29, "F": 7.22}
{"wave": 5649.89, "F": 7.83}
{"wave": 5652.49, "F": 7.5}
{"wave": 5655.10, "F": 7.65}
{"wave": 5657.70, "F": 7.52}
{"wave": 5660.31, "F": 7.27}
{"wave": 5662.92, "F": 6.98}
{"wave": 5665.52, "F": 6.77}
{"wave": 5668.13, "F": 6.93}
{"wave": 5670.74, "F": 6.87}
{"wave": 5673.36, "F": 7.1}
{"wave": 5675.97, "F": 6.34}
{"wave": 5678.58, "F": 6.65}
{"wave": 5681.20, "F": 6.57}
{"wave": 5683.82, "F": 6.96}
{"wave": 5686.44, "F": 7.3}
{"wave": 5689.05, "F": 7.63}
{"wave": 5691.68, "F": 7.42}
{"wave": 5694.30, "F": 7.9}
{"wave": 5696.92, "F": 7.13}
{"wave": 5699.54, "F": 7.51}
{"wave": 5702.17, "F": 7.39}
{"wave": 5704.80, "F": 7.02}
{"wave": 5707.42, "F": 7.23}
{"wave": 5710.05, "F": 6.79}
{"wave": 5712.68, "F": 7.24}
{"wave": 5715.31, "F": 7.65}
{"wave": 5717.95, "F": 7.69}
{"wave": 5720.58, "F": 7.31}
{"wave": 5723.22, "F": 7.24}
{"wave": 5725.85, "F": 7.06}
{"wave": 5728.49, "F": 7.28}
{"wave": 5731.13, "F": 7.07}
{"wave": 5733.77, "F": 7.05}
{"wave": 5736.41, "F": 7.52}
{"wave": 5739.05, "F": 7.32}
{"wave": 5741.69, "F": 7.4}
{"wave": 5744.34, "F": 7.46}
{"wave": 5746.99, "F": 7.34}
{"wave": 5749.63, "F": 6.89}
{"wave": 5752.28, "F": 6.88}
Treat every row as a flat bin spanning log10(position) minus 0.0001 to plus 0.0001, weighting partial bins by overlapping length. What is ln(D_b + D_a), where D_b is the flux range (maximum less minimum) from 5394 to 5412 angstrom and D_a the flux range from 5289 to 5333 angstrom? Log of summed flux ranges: 0.73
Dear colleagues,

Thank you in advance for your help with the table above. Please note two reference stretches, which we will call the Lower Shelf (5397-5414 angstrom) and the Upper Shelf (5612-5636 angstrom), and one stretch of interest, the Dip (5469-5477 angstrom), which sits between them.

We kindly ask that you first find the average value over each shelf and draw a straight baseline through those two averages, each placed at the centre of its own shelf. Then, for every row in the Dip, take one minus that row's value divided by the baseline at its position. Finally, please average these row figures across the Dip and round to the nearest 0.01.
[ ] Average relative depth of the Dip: 0.07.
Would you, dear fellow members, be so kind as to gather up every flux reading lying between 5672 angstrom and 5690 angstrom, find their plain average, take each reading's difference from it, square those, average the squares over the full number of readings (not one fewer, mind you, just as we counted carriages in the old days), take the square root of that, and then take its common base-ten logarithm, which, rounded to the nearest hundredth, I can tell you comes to -0.38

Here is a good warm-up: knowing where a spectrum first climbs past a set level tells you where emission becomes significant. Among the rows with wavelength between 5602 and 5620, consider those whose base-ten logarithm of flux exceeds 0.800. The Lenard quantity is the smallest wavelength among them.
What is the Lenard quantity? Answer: 5603.25 angstrom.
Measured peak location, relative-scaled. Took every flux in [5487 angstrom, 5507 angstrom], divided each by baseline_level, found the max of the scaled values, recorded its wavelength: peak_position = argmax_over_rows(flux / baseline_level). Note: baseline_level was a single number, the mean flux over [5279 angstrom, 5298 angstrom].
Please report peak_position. 5506.05 angstrom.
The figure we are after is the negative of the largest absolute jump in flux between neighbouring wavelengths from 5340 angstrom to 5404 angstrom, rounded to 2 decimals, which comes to -0.63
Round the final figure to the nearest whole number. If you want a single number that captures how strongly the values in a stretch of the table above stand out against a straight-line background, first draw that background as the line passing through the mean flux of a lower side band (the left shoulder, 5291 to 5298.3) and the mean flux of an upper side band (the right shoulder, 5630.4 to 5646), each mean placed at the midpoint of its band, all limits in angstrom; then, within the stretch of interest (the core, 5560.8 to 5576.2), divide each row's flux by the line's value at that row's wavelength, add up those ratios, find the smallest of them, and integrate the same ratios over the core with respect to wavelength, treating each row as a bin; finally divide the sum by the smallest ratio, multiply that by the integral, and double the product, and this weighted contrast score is 200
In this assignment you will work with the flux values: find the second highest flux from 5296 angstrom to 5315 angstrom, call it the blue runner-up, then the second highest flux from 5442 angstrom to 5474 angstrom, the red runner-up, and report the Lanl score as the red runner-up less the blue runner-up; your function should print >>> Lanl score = -0.08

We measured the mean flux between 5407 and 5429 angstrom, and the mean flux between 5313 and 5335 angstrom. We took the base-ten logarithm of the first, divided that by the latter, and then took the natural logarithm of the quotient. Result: -2.125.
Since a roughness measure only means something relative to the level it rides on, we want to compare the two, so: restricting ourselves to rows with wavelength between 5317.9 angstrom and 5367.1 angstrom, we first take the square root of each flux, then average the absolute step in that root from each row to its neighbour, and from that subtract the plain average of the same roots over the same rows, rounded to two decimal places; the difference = -2.46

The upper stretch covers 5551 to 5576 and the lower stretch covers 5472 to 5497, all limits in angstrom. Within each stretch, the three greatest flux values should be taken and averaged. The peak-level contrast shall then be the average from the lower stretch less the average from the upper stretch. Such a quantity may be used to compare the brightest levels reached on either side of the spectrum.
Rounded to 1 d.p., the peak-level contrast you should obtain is -0.8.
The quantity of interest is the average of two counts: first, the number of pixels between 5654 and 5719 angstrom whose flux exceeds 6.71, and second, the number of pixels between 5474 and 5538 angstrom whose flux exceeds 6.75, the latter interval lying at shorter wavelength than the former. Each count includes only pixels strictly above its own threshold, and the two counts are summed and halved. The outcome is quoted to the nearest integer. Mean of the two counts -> 16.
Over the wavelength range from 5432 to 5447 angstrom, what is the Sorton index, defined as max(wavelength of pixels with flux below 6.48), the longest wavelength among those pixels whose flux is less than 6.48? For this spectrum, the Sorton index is 5445.53 angstrom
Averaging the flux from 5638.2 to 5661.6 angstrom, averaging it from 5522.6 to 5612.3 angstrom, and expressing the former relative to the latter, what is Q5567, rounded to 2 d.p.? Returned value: 1.04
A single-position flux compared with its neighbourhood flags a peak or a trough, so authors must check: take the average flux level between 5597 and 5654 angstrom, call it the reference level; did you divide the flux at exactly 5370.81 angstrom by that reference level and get 0.87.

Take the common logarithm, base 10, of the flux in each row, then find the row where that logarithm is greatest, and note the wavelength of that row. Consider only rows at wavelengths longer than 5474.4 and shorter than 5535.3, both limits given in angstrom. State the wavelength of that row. 5506.05 angstrom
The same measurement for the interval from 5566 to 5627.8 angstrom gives 5577.51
